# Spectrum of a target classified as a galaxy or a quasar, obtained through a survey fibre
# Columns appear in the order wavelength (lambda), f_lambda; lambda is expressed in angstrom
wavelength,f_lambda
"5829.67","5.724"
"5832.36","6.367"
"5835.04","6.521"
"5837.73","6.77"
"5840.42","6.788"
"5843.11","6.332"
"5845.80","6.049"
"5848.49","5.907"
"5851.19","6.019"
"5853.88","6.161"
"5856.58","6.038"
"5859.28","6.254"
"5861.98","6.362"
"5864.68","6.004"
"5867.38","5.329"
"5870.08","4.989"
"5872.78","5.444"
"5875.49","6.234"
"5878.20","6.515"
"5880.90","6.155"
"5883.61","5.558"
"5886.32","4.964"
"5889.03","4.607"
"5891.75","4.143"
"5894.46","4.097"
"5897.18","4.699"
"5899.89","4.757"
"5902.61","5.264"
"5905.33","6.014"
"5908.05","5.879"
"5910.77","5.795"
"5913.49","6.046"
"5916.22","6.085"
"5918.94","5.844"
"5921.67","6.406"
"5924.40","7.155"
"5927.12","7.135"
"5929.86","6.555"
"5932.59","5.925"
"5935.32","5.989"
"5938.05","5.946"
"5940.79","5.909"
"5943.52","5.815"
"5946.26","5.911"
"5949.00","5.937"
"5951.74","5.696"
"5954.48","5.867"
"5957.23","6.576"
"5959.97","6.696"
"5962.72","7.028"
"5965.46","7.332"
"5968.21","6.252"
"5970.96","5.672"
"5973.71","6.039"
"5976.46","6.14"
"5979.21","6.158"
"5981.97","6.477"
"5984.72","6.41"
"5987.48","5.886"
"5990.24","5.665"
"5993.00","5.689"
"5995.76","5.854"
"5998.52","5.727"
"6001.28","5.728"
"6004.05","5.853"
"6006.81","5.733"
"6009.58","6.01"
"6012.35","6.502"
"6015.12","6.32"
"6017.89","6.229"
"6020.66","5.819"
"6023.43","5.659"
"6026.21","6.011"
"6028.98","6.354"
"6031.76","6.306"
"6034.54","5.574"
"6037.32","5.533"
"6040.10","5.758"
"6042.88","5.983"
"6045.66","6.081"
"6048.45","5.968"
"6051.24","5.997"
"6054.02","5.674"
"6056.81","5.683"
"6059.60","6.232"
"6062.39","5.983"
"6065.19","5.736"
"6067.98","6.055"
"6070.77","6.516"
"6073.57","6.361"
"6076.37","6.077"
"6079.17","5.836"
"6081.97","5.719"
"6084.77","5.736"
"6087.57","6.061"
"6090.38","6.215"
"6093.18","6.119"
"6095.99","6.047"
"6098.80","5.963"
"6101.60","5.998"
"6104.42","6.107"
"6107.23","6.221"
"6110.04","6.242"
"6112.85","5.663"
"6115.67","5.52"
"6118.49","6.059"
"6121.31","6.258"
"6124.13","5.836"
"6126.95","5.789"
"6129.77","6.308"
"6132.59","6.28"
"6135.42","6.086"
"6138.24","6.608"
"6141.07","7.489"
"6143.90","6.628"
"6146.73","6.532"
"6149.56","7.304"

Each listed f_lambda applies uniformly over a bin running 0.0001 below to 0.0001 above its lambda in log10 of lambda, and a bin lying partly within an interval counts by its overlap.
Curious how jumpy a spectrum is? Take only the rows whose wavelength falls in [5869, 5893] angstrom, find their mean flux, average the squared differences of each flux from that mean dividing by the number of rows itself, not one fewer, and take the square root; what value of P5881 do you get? 0.75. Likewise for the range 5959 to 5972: 0.58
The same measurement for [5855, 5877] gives 0.48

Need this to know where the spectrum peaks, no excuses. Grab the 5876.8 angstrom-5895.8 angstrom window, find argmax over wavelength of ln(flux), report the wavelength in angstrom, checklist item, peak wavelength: 5878.20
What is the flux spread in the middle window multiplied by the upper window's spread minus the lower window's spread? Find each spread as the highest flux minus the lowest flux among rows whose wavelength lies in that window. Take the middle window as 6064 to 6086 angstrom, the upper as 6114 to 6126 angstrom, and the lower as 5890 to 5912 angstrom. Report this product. -0.9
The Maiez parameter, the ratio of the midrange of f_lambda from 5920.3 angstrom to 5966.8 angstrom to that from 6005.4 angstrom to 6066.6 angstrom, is 1.08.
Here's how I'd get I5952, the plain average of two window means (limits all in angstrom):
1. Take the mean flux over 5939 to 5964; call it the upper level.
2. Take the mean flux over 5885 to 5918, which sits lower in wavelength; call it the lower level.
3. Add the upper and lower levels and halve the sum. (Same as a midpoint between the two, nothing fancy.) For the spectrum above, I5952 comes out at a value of 5.68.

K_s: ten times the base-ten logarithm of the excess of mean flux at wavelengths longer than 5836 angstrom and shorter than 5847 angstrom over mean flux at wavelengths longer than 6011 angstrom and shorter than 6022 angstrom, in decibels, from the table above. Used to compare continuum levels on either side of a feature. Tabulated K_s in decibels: -6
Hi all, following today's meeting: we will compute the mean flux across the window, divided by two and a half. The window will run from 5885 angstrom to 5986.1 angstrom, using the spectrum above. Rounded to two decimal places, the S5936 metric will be 2.37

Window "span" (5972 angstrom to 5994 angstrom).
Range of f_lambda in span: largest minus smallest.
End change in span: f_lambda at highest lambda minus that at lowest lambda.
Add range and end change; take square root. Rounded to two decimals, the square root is 0.68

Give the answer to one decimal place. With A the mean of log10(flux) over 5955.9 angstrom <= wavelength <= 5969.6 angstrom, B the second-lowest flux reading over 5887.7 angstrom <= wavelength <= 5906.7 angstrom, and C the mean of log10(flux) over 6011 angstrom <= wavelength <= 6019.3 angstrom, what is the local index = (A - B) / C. -4.1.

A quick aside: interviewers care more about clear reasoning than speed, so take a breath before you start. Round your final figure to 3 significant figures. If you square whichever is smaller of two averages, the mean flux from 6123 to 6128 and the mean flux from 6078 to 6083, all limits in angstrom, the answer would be 33.4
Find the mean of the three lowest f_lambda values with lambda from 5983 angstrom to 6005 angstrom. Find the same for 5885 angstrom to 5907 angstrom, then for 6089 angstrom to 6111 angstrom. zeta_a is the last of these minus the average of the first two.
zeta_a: 1.0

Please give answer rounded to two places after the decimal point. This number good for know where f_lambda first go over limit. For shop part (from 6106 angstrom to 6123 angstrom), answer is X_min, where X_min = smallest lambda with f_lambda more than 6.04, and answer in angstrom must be 6107.23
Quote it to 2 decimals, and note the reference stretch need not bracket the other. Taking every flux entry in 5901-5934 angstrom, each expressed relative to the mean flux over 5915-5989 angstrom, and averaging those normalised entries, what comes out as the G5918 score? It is 0.99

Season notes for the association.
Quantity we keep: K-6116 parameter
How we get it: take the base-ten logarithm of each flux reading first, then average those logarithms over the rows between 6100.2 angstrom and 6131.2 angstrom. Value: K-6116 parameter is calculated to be 0.778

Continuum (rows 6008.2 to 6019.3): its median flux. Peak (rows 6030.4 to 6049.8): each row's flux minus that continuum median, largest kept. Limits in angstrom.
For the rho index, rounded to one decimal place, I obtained 0.0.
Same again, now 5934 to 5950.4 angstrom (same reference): -0.3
